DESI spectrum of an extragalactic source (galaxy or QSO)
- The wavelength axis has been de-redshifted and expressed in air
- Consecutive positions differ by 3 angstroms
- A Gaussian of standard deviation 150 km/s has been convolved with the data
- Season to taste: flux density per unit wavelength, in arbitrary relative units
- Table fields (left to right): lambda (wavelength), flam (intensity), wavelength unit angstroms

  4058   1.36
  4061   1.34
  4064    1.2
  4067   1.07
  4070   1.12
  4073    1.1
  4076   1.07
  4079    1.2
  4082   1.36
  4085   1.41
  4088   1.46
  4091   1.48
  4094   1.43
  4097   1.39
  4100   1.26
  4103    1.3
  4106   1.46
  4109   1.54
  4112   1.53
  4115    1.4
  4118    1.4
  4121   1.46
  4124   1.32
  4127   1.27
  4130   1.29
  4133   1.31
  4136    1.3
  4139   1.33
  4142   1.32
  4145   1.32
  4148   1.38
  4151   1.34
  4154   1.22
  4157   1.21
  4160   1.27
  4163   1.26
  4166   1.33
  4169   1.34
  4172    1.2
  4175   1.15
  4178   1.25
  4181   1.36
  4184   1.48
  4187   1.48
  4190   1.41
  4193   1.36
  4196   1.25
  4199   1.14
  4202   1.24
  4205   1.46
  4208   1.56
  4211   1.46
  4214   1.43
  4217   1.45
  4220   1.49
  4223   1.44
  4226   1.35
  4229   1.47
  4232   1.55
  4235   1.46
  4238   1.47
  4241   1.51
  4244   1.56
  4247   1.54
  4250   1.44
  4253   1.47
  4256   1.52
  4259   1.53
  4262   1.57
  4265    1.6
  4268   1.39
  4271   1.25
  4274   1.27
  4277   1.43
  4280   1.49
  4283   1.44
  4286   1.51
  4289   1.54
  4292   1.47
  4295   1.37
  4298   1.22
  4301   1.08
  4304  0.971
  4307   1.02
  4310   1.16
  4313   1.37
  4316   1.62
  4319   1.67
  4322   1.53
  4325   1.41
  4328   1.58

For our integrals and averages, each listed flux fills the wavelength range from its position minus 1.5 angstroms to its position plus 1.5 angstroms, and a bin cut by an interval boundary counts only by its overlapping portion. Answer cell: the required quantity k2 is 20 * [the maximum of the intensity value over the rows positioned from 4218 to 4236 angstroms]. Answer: 31.0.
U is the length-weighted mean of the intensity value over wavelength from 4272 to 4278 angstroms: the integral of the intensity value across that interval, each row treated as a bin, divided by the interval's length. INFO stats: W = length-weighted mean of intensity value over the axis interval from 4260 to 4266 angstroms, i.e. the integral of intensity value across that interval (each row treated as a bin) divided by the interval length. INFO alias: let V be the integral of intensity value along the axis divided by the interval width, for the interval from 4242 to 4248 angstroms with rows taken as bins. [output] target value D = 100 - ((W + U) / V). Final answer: 98.1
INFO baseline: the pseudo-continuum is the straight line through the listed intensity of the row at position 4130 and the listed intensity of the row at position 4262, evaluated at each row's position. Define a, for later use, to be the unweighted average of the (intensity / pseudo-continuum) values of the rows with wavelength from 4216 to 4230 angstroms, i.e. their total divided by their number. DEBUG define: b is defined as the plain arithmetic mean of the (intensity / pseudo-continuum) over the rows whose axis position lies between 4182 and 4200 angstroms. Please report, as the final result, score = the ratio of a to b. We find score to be 1.02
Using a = 0.97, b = 0.95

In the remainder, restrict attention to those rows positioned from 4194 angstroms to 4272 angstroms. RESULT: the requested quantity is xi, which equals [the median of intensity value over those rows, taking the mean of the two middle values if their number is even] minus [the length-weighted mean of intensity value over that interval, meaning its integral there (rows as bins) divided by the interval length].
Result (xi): 0.018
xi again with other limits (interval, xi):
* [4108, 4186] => -0.010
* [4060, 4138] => 0.004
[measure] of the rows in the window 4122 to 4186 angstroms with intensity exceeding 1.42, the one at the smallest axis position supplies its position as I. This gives 4184 angstroms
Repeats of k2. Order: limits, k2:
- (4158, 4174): 26.8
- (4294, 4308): 27.4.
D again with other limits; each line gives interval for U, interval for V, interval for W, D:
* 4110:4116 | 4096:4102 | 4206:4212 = 97.7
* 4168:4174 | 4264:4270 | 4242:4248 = 98.1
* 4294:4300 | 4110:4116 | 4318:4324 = 98.1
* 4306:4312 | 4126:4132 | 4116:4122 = 98.0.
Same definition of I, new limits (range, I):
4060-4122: 4088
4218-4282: 4220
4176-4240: 4184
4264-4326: 4265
